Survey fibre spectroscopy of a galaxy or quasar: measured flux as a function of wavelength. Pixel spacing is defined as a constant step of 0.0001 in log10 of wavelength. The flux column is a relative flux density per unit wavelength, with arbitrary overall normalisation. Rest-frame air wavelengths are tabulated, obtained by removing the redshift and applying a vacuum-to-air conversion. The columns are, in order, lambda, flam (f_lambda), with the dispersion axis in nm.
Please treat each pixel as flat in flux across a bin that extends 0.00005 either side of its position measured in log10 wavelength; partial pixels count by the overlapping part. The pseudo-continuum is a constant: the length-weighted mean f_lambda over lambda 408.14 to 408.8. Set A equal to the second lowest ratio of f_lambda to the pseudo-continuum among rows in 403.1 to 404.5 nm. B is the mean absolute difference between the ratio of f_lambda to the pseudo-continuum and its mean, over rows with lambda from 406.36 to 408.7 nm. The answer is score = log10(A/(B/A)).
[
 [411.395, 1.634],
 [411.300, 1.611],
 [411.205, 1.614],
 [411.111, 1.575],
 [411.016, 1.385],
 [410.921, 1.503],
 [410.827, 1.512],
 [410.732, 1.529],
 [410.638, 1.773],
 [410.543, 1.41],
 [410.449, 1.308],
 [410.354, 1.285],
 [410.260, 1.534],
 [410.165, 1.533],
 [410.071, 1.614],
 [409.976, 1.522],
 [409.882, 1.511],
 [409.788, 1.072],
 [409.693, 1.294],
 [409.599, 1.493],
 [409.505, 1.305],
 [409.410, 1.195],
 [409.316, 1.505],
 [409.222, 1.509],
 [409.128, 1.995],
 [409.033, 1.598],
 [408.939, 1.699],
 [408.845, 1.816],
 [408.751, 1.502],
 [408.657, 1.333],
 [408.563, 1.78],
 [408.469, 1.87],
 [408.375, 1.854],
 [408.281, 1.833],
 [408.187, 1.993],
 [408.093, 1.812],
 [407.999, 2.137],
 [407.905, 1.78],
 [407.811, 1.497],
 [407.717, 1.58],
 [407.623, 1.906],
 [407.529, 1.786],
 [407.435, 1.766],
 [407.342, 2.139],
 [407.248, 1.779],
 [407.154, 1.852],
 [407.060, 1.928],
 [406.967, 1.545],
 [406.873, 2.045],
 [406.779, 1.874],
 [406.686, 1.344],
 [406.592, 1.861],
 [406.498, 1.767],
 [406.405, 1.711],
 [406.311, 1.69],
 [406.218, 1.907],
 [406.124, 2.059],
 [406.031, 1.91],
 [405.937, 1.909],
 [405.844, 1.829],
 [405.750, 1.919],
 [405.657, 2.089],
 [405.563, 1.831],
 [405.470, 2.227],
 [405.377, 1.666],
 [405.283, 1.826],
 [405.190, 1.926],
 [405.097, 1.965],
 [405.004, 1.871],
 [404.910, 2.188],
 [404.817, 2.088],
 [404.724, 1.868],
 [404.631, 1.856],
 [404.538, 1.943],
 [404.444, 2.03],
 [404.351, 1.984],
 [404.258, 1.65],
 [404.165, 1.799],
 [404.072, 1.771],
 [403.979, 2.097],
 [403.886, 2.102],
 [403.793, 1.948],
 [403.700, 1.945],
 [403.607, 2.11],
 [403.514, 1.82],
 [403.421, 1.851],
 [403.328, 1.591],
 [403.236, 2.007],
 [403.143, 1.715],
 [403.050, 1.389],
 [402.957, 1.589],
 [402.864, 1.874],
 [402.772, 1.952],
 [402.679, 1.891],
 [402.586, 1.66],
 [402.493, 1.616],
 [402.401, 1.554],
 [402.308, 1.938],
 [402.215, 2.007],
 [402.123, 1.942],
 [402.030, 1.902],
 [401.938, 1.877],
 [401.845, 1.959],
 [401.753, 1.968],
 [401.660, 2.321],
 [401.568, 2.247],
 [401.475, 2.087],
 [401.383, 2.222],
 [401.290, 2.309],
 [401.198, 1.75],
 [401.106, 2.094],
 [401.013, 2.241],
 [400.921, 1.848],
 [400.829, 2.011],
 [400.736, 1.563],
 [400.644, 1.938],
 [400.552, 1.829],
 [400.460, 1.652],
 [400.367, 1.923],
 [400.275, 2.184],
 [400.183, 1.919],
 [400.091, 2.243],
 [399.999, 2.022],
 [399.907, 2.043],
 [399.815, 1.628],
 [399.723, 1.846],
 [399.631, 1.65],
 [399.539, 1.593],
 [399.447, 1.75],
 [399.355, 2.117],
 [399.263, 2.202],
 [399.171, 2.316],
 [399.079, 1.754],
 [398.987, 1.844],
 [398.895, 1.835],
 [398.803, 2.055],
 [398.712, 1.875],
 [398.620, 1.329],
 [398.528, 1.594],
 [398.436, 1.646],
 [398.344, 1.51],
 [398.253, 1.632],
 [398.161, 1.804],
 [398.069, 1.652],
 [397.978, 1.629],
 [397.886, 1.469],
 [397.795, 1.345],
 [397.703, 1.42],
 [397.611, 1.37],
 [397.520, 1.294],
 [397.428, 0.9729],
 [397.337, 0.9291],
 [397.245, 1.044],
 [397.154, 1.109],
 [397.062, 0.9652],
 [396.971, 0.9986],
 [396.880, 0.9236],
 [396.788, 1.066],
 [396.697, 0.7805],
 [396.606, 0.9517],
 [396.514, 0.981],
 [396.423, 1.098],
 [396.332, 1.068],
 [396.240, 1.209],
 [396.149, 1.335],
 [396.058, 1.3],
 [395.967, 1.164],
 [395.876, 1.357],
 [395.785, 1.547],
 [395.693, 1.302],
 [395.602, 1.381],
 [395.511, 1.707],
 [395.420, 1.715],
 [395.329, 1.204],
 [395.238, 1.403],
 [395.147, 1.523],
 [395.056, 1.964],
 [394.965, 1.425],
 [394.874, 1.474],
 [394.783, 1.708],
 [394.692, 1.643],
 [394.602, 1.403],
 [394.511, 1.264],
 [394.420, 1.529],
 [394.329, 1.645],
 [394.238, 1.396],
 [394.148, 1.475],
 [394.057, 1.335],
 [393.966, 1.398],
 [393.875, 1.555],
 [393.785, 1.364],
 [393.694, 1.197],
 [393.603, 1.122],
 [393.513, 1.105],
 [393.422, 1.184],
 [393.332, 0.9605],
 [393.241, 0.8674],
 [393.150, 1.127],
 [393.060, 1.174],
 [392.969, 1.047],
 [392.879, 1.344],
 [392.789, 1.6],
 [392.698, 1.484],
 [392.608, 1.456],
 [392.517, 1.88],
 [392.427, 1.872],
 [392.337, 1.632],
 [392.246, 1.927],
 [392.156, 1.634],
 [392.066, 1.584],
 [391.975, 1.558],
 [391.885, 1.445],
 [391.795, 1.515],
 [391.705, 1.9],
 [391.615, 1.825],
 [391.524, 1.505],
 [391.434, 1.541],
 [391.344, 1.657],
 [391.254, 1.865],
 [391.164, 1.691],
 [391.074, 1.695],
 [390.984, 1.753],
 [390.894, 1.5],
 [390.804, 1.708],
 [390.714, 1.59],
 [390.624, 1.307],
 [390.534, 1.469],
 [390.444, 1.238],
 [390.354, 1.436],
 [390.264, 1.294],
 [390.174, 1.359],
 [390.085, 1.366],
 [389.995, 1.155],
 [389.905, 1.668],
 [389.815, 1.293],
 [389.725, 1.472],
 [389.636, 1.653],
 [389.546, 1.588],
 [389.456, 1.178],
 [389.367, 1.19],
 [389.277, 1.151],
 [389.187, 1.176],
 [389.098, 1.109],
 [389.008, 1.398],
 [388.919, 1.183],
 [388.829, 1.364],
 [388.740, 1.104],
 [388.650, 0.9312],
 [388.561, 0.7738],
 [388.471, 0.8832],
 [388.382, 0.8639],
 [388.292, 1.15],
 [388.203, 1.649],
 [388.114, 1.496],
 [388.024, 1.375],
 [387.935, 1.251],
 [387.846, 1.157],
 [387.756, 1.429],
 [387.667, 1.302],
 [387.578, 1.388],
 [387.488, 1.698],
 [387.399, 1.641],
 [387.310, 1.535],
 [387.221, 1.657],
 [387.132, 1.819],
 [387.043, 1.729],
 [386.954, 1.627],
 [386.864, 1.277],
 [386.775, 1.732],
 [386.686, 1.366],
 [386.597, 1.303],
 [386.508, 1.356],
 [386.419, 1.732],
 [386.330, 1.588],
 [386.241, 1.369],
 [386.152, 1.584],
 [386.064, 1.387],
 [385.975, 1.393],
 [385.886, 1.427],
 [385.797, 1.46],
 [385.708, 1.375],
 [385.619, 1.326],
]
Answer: 1.03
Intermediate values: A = 0.95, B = 0.084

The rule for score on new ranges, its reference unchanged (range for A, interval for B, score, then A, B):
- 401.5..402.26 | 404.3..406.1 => 1.31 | 1.09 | 0.059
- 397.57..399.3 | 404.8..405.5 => 0.85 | 0.77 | 0.085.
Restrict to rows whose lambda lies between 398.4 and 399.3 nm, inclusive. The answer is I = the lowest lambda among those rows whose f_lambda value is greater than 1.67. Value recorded 398.712 nm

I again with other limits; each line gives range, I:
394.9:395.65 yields 395.056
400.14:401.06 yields 400.183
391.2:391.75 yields 391.254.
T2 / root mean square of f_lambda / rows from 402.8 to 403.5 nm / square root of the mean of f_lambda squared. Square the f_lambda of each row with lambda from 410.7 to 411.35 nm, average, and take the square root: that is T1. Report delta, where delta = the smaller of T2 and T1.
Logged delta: 1.53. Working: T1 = 1.53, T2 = 1.73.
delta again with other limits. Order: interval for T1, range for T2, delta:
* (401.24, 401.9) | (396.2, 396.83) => 1.03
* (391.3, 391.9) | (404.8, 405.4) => 1.63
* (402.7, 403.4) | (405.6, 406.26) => 1.74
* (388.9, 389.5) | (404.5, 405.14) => 1.20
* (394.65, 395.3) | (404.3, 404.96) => 1.60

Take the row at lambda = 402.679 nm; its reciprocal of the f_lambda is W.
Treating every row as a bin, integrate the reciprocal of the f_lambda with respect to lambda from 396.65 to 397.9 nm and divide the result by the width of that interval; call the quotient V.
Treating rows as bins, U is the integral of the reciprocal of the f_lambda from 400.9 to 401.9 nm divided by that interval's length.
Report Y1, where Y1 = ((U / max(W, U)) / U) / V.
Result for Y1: 2.0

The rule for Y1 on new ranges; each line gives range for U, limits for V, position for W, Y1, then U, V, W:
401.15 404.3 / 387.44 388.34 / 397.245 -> 1.4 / 0.535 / 0.73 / 0.96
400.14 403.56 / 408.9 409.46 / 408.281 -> 2.8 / 0.534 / 0.65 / 0.55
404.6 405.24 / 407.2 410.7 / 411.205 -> 2.6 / 0.510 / 0.63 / 0.62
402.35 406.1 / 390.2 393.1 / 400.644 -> 2.8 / 0.539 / 0.65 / 0.52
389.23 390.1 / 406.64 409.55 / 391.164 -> 2.3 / 0.744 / 0.59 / 0.59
